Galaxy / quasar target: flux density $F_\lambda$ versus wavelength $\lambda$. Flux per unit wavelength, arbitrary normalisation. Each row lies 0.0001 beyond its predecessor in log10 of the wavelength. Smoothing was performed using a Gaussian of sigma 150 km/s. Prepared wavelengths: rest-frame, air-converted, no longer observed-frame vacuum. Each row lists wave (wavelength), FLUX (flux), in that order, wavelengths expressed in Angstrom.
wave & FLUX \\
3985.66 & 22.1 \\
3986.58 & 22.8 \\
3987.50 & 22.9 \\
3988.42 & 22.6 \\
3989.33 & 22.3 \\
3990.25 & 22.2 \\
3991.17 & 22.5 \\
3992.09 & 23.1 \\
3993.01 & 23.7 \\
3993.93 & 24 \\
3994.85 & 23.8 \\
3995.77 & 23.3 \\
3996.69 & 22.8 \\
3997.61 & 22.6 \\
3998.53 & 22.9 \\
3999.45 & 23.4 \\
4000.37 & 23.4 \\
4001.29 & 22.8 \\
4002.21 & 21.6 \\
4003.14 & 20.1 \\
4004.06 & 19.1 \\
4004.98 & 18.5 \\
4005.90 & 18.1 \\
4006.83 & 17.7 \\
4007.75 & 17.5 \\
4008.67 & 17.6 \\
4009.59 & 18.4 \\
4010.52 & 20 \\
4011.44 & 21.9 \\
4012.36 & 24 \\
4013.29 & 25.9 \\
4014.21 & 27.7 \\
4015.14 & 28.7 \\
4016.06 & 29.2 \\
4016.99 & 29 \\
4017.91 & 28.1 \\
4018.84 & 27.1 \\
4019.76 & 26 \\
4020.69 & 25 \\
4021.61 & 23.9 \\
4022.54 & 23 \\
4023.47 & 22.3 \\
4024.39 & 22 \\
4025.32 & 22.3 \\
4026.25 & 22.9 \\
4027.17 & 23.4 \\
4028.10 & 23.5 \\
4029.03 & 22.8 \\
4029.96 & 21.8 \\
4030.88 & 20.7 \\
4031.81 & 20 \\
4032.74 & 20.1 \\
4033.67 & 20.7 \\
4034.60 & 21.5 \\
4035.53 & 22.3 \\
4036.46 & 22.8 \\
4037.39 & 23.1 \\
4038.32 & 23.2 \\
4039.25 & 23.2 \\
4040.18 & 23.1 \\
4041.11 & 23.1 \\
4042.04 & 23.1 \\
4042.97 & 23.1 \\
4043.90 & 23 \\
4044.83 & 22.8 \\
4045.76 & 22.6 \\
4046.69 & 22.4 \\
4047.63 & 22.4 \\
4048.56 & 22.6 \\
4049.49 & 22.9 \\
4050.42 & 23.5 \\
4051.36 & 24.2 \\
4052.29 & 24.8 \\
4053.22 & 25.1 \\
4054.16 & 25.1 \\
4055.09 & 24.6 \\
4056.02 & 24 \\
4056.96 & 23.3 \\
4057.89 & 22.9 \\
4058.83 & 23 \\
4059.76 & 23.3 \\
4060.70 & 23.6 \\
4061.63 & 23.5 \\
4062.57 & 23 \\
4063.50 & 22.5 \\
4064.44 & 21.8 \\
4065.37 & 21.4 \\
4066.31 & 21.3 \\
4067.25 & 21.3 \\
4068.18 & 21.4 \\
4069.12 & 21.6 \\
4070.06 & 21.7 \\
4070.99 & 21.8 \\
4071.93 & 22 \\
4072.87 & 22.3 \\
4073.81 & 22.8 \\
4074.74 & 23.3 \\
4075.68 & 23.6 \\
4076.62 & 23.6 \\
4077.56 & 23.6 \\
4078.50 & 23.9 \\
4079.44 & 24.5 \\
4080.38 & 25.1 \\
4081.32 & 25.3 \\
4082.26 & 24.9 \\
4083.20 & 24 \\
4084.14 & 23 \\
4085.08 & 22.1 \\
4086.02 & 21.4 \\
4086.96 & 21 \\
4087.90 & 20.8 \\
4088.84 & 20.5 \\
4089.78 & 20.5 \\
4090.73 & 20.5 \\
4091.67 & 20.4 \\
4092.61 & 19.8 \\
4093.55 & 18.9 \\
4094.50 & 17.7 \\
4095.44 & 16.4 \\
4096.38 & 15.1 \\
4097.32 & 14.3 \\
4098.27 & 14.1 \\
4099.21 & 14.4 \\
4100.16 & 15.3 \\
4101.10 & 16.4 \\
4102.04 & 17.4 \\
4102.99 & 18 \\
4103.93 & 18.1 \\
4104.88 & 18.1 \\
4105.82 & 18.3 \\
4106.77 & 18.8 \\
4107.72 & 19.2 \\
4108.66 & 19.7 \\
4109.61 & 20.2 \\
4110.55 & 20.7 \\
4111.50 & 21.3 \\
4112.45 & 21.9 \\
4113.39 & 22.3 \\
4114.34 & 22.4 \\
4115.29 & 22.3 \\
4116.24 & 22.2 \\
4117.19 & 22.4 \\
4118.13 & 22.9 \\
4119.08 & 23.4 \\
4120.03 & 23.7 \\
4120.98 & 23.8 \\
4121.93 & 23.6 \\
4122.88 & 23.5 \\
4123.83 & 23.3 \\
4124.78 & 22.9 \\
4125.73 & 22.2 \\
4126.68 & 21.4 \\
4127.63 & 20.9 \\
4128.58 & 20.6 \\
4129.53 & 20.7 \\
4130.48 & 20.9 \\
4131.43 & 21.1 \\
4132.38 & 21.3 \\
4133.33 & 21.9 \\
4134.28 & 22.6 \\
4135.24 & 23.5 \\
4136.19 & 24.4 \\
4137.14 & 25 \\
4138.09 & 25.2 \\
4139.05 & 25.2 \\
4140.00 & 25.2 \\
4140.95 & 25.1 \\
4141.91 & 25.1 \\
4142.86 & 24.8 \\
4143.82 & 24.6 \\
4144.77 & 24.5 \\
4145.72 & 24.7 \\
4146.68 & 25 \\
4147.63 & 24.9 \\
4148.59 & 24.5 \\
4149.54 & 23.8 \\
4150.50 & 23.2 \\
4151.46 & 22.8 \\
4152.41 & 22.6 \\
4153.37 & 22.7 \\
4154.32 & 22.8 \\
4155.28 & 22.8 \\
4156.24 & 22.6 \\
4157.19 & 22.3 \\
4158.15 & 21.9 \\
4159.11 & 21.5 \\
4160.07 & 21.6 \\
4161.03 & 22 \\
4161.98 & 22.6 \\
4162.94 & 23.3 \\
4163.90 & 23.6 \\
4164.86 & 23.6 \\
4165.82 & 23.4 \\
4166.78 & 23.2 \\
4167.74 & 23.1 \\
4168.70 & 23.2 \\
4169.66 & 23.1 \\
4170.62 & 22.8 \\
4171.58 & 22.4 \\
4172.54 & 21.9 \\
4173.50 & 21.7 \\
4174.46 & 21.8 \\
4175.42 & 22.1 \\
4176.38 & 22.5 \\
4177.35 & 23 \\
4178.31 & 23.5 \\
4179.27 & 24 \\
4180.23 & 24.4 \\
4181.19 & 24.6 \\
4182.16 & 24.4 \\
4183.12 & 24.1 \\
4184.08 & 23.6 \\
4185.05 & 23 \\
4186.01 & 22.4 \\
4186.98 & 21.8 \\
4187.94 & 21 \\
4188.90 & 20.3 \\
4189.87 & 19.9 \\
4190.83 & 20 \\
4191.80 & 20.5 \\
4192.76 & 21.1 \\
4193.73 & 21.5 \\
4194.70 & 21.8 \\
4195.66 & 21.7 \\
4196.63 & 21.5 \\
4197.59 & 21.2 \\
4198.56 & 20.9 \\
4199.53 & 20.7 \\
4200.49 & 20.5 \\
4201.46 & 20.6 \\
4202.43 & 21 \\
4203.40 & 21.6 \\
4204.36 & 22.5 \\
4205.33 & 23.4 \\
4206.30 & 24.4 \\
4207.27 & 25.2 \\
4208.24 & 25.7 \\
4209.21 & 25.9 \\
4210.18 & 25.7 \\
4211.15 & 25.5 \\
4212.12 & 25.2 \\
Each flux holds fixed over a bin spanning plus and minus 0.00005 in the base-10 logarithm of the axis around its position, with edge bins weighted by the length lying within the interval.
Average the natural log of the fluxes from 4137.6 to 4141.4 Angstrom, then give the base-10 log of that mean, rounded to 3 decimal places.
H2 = 0.509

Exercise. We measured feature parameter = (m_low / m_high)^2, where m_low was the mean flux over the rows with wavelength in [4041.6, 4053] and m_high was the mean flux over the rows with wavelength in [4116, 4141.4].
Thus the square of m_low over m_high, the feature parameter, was 1.02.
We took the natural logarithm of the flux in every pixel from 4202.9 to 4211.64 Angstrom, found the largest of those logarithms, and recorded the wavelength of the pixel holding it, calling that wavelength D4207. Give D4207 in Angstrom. 4209.21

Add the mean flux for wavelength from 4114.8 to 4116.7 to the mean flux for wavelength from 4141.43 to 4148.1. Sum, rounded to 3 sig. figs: 47.0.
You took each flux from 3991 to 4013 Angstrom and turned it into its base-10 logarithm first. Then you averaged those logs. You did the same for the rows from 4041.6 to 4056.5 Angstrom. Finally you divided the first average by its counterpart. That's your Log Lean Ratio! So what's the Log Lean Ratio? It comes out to 0.97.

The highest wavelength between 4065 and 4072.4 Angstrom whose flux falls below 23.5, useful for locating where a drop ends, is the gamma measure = 4071.93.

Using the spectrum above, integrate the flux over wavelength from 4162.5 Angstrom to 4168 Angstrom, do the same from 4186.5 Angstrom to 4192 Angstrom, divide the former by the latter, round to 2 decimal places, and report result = 1.13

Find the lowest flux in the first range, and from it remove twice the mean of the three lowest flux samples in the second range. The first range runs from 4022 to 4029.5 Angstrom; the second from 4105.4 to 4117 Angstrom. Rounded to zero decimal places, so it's -16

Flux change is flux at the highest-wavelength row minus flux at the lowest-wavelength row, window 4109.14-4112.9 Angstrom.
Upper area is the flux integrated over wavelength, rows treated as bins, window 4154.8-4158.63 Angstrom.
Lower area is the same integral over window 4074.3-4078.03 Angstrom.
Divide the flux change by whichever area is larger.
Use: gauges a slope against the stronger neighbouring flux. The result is 0.019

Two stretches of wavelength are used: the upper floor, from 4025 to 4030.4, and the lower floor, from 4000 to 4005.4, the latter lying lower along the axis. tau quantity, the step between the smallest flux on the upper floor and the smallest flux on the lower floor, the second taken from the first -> 3.3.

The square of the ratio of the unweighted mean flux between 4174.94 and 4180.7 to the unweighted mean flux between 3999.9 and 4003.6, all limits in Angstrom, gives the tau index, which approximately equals 1.1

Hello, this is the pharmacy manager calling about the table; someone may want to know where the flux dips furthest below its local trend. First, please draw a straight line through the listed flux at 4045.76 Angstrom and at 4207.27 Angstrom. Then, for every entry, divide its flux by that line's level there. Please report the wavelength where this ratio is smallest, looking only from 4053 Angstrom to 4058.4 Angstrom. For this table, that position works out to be 4057.89 Angstrom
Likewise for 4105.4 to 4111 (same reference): 4105.82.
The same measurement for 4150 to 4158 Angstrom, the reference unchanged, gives 4157.19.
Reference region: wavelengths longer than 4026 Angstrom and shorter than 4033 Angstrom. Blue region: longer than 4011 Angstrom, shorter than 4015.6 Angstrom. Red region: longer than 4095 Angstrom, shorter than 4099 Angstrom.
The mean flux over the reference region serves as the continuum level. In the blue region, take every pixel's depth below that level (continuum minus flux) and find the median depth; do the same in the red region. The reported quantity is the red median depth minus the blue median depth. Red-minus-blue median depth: 11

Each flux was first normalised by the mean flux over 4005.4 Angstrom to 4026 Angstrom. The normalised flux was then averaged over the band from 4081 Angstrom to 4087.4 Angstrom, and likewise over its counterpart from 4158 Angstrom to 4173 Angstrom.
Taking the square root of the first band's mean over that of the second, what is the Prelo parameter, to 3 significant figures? 1.01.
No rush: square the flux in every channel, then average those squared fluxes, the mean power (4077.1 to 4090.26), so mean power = 527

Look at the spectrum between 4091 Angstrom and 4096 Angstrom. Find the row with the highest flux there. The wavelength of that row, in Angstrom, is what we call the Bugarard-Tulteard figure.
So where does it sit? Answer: 4091.67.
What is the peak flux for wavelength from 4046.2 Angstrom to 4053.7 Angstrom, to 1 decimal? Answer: 25.1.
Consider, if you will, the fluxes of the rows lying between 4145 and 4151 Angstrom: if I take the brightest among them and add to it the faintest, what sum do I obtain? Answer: 48.2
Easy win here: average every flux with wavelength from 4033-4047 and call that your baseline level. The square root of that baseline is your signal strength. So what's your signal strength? 4.76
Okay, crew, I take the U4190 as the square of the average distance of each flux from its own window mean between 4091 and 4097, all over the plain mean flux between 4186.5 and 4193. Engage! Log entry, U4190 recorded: 0.132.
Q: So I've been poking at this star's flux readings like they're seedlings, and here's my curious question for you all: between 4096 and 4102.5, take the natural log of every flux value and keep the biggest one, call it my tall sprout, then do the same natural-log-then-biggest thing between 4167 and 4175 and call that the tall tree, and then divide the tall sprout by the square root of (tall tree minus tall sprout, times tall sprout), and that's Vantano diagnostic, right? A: 3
